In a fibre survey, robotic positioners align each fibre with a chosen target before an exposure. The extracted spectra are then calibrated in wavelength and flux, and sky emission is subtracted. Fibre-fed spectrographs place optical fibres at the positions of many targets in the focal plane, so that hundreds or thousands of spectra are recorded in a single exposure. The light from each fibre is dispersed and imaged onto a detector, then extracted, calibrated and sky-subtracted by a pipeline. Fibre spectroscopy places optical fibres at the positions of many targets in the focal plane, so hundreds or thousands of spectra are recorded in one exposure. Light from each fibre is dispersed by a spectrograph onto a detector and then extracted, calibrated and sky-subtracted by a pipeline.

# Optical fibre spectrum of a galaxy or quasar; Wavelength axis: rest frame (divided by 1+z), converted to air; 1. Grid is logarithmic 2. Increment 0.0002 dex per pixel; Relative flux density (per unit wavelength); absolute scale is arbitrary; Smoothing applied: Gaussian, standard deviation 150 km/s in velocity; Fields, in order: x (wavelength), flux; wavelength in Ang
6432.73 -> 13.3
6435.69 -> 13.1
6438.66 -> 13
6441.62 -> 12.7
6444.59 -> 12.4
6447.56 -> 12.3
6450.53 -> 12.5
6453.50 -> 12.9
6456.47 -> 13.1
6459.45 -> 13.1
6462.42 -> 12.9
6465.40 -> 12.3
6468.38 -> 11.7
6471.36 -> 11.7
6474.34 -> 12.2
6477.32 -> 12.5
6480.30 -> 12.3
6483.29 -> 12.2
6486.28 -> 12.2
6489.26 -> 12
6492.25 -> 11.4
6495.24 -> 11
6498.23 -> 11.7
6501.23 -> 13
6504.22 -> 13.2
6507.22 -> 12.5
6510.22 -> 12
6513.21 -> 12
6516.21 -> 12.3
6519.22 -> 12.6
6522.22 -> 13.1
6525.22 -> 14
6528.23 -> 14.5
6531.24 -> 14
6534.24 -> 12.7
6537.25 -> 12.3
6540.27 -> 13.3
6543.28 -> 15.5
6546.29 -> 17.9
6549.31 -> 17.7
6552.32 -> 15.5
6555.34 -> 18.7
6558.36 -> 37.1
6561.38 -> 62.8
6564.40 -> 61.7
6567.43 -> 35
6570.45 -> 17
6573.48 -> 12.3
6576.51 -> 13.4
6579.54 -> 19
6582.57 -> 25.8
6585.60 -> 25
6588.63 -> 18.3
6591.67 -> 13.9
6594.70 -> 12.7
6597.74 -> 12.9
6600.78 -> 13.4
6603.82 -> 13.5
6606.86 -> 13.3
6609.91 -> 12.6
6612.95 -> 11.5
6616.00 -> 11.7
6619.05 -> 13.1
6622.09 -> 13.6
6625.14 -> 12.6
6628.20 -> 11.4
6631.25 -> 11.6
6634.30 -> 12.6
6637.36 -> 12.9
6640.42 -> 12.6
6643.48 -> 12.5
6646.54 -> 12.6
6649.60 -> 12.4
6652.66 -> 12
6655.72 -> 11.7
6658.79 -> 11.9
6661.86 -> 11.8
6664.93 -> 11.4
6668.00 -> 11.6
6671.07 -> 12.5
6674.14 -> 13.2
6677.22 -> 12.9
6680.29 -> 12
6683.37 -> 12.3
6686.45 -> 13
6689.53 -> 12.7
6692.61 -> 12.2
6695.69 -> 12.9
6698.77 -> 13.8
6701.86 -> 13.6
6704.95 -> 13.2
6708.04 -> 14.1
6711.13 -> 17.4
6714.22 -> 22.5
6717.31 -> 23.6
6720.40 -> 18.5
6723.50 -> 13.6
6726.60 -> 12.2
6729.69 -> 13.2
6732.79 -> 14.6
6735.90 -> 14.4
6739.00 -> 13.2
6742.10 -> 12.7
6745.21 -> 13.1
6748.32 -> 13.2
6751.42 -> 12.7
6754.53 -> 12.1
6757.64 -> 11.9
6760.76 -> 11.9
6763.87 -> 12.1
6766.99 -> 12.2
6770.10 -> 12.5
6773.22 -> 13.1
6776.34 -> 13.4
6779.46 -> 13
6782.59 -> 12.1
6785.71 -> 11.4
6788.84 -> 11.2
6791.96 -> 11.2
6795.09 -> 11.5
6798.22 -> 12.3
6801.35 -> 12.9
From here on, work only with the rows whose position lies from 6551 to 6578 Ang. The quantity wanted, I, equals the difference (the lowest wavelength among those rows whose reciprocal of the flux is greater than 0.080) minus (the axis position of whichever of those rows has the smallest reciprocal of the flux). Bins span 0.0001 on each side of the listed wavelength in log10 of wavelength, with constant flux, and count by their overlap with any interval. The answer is 12.1 Ang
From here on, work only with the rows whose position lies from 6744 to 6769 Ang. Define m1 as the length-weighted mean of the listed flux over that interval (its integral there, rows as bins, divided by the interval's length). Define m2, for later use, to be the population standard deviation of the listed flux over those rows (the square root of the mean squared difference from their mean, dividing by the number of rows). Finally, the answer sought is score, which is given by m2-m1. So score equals -11.9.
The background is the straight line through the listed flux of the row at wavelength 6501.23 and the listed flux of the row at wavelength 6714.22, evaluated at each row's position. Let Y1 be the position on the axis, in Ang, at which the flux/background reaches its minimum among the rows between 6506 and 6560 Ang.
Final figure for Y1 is 6537.25 Ang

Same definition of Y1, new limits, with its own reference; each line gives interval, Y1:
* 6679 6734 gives 6726.60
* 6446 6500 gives 6495.24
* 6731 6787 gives 6785.71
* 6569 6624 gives 6612.95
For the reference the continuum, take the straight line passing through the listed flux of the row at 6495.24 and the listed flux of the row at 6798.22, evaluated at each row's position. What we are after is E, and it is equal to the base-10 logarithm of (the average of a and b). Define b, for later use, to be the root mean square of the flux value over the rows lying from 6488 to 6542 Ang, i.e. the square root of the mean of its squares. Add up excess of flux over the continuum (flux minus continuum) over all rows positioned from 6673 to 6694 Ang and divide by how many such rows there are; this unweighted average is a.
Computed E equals 0.83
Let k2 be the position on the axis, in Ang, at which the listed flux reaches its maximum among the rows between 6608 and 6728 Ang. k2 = 6717.31 Ang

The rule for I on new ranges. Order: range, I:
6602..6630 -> -9.1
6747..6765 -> 6.2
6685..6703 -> -6.2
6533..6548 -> -9.0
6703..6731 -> 9.3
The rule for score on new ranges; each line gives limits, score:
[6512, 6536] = -12.3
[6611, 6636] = -11.5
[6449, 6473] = -12.0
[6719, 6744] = -12.2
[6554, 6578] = -13.0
